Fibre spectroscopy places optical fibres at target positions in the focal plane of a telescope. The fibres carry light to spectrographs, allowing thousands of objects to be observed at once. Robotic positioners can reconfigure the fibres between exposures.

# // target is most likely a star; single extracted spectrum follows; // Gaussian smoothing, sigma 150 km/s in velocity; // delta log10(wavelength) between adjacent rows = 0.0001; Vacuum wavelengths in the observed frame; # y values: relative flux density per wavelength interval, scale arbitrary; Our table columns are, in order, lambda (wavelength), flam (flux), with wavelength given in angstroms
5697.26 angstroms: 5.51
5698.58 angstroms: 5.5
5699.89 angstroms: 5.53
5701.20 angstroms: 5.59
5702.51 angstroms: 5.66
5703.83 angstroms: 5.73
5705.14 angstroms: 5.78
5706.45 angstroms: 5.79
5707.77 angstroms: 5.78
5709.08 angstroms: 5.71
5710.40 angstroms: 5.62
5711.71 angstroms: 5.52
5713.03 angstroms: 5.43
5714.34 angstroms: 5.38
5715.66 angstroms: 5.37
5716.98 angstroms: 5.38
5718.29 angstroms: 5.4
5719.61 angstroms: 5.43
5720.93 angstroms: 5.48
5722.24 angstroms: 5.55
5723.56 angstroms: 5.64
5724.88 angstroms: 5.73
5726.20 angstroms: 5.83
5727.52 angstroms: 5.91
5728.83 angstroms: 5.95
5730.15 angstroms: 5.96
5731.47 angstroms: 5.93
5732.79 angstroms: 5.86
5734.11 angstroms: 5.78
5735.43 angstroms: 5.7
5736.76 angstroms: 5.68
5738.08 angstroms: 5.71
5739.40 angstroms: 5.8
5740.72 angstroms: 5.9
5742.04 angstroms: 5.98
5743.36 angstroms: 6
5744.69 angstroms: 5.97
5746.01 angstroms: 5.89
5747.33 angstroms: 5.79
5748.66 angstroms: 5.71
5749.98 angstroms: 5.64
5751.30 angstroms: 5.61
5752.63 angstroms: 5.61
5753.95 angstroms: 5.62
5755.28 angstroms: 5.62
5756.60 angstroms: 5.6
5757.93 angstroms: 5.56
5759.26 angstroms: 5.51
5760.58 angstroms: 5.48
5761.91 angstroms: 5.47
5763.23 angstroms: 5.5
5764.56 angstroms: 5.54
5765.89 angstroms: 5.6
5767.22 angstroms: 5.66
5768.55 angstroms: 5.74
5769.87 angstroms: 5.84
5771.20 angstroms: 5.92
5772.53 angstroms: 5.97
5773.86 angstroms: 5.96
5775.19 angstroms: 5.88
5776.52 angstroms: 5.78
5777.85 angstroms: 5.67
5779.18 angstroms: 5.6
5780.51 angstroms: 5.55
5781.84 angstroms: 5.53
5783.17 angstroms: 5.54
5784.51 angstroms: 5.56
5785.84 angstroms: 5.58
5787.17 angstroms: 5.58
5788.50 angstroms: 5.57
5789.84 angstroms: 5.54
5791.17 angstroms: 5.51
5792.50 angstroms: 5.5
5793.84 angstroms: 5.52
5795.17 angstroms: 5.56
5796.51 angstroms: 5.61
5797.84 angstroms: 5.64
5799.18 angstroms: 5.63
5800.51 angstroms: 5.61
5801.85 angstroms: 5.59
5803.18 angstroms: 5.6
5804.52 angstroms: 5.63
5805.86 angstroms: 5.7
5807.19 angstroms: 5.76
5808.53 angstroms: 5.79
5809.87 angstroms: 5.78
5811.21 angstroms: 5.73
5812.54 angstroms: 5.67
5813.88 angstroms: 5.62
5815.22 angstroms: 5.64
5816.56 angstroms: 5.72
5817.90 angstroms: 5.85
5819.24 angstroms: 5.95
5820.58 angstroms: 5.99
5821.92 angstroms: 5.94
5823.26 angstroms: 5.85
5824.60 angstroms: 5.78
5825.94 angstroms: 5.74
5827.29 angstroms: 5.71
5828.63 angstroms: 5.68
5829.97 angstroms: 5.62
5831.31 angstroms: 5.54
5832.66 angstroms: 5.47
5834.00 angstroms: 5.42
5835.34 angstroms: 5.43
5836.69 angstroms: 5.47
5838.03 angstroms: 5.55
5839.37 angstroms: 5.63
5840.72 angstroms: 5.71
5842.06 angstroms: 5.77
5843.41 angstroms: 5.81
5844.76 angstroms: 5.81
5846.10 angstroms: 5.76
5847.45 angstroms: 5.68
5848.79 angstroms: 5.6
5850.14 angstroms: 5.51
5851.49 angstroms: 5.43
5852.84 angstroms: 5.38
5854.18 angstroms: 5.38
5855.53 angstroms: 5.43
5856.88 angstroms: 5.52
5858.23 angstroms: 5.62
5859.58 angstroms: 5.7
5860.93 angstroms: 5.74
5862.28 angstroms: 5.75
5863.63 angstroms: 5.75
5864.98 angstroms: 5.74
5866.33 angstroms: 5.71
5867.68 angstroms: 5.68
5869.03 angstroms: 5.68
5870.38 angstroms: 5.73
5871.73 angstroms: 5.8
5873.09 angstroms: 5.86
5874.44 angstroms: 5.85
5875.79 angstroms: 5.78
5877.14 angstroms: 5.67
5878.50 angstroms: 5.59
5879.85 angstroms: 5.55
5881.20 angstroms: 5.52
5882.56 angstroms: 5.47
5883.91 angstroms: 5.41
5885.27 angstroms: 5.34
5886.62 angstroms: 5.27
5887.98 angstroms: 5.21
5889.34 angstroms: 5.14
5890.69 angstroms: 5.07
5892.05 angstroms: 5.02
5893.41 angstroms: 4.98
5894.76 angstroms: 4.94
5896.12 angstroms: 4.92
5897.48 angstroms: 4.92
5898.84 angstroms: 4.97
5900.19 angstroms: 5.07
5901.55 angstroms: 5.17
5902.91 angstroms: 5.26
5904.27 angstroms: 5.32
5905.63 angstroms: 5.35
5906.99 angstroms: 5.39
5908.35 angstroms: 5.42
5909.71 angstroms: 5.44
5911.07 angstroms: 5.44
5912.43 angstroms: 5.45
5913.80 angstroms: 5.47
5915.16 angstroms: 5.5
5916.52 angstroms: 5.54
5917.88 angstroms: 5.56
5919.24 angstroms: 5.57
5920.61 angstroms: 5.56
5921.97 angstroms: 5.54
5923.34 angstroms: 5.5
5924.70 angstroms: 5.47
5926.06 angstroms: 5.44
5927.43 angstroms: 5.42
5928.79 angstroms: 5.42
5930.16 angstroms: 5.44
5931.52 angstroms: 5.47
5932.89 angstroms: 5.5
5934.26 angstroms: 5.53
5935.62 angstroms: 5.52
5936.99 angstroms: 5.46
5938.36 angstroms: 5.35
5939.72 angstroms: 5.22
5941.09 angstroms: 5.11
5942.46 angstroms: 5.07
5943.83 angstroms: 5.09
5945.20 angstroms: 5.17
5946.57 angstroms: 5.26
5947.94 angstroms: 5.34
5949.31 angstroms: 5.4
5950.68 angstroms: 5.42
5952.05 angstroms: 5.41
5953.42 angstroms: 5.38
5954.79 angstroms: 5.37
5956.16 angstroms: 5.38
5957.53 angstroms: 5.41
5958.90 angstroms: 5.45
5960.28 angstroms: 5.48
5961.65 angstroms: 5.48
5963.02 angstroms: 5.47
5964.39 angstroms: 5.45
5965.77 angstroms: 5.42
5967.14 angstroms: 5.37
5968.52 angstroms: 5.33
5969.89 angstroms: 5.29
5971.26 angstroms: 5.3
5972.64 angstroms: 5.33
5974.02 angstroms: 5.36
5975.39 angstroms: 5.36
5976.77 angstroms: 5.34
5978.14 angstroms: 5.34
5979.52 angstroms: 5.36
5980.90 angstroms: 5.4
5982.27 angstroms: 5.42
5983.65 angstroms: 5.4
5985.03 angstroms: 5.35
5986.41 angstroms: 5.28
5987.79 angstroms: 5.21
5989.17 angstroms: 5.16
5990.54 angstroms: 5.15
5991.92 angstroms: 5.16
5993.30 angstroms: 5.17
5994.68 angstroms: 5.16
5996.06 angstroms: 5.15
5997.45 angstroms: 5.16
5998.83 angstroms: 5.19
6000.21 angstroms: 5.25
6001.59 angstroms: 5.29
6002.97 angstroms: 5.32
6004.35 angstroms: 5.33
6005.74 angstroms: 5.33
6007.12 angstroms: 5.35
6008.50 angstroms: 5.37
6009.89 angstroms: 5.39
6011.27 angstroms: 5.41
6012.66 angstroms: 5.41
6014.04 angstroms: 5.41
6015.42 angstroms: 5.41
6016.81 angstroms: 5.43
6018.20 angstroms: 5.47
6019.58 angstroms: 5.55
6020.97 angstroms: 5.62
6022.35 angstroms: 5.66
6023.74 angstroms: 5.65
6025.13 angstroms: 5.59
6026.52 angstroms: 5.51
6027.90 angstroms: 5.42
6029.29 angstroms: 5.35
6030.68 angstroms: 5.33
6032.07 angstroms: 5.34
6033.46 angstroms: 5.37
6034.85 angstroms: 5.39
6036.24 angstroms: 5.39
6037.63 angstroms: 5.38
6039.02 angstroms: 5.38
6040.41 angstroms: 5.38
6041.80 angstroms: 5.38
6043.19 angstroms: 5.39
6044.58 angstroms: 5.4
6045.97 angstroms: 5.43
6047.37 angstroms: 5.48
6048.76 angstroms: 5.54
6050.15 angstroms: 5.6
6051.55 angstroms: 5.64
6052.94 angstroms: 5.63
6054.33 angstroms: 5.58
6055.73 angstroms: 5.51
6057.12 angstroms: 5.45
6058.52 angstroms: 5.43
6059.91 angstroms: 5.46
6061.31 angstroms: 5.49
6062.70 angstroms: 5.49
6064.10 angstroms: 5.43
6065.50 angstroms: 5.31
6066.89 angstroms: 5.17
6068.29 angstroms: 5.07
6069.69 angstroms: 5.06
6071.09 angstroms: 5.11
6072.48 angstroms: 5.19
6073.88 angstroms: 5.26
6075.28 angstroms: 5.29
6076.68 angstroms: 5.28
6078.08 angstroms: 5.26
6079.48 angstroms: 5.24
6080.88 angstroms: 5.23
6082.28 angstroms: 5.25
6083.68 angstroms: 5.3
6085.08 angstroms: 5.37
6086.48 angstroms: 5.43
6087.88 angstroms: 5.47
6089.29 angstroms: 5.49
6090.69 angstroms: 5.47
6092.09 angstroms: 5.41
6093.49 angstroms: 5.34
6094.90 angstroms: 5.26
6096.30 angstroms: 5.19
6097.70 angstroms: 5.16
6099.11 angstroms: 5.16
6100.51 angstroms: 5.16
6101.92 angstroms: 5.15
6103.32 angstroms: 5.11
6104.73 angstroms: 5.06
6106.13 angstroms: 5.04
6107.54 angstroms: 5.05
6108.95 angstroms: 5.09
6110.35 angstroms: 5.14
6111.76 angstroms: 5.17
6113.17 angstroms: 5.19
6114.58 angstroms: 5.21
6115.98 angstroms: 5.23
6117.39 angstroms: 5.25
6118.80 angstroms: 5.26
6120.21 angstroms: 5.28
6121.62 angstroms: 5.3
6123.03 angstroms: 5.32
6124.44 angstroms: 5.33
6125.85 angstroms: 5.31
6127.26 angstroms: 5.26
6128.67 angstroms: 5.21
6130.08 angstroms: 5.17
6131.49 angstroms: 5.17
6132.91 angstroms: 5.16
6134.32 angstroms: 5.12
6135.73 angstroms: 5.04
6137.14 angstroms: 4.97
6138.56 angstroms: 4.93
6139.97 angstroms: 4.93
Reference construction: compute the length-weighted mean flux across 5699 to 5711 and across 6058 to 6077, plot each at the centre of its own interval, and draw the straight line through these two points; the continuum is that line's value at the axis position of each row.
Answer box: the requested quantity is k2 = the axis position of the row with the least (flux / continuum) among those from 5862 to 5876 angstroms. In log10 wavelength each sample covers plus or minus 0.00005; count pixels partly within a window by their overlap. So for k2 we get 5867.68 angstroms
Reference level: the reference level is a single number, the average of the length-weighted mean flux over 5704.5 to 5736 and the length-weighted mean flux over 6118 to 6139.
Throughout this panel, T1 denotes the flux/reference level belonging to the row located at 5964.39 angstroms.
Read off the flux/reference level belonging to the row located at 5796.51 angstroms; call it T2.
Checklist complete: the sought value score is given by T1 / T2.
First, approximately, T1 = 1.00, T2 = 1.03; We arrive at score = 0.97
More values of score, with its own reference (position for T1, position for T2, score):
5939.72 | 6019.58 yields 0.94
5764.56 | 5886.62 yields 1.05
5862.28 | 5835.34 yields 1.06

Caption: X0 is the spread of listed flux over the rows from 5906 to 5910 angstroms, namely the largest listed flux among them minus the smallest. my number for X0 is 0.050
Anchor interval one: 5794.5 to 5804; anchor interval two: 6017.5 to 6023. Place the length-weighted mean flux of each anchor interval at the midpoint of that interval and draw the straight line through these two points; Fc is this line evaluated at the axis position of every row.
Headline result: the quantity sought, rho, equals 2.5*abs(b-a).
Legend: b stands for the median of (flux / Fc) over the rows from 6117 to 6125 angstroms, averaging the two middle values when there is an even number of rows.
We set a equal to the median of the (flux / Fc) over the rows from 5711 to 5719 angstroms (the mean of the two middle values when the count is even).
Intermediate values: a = 0.96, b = 0.95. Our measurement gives 0.02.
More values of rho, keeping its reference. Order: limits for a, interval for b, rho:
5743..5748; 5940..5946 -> 0.36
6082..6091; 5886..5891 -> 0.13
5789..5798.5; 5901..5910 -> 0.08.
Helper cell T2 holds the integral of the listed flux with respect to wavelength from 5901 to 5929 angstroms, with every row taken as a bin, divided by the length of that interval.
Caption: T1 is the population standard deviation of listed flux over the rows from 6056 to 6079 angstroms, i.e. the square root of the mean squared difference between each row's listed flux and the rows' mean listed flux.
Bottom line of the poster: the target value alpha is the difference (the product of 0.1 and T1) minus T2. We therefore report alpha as -5.43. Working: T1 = 0.14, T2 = 5.44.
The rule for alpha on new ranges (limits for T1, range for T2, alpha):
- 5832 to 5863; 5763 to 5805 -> -5.63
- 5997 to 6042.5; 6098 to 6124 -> -5.17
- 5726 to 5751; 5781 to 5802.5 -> -5.55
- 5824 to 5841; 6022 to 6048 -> -5.42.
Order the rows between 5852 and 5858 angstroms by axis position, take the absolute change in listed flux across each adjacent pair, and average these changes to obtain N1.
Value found 0.047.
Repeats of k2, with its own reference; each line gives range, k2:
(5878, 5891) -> 5890.69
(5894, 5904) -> 5896.12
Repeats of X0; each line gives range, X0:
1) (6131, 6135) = 0.050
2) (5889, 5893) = 0.120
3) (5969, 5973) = 0.040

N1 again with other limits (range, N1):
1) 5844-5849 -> 0.070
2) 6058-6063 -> 0.020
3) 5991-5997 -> 0.010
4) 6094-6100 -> 0.033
